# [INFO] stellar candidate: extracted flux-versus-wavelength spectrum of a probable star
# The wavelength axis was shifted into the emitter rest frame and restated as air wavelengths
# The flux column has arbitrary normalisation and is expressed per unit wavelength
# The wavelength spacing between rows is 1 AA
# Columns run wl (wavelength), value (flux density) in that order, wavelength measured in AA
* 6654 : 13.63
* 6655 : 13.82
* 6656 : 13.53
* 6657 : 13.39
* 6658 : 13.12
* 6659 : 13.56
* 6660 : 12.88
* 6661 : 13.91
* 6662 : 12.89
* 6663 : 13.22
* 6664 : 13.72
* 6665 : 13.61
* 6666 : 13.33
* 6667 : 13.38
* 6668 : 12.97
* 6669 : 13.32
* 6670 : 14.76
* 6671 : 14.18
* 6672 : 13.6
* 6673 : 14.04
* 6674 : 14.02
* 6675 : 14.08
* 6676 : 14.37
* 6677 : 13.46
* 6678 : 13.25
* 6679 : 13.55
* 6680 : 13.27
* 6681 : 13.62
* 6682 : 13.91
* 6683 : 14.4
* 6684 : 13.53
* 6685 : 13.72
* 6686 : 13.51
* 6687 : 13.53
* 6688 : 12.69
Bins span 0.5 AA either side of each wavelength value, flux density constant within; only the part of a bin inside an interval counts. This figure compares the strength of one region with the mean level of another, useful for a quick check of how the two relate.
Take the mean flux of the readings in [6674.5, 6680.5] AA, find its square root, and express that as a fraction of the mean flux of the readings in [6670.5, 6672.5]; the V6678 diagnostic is 0.266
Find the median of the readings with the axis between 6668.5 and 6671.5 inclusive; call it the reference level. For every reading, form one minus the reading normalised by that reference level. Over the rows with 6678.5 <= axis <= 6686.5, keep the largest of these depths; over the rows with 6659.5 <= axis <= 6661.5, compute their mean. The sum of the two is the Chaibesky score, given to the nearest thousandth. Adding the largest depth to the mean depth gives 0.120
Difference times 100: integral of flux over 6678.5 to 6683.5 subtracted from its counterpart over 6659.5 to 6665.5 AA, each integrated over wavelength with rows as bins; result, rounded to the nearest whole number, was 1148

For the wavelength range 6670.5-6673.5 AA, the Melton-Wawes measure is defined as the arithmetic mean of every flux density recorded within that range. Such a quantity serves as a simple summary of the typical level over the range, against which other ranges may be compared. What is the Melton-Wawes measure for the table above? 13.9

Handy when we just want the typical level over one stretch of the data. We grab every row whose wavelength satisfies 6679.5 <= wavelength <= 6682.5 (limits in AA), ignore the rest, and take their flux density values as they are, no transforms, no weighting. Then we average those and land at 13.6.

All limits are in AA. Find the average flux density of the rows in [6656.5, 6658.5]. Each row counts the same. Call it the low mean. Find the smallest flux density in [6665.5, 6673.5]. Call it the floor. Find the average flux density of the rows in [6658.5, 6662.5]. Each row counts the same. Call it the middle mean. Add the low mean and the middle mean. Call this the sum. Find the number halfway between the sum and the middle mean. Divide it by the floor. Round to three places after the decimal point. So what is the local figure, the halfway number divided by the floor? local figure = 1.537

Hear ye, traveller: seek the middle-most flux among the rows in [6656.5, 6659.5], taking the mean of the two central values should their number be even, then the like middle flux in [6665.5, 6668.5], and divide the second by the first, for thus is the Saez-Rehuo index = 1.00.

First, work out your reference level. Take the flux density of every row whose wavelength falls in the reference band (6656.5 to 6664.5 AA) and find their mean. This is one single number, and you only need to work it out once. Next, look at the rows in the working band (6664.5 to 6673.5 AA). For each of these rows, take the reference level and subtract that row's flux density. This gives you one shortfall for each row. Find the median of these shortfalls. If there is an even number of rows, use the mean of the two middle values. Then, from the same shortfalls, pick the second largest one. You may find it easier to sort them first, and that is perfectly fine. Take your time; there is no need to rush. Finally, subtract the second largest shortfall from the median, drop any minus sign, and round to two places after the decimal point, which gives 0.28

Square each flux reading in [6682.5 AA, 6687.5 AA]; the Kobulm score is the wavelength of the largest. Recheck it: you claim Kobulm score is 6683 AA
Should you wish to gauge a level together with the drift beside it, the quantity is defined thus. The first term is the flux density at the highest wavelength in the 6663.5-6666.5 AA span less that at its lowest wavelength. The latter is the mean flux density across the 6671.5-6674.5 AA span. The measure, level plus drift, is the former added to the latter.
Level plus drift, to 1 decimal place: 13.5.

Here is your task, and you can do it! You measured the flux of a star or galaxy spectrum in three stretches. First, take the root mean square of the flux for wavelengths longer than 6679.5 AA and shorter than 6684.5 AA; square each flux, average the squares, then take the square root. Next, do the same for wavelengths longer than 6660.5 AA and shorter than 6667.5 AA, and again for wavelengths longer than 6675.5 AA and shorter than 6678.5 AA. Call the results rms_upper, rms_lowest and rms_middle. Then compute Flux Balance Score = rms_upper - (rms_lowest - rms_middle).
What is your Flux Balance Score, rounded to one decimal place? 14.0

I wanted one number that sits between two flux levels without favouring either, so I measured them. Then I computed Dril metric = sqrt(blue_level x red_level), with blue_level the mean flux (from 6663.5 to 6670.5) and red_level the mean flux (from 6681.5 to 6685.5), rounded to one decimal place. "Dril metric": 13.7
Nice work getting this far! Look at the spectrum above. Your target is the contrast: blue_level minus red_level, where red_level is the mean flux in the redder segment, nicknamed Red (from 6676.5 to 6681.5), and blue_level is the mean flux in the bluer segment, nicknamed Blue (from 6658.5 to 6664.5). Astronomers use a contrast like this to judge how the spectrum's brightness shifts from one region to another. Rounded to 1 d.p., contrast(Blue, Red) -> -0.1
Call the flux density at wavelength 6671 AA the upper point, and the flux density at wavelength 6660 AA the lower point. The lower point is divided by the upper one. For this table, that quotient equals 0.91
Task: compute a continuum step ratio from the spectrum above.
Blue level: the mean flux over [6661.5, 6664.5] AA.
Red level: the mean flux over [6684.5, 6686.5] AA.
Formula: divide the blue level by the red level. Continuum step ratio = 0.98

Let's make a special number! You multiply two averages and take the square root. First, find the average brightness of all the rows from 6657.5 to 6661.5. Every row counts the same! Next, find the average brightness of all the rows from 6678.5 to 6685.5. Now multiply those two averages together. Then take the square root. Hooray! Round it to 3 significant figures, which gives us 13.5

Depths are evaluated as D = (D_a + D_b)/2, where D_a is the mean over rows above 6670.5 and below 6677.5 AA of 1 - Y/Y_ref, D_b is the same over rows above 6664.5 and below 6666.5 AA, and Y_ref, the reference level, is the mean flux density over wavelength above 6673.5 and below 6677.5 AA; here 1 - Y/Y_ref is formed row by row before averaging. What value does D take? 0.019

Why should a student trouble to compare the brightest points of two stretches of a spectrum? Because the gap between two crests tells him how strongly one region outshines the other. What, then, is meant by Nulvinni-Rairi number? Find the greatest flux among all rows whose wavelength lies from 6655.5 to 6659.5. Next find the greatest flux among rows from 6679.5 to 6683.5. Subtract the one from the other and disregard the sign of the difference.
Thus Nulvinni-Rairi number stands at 0.8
